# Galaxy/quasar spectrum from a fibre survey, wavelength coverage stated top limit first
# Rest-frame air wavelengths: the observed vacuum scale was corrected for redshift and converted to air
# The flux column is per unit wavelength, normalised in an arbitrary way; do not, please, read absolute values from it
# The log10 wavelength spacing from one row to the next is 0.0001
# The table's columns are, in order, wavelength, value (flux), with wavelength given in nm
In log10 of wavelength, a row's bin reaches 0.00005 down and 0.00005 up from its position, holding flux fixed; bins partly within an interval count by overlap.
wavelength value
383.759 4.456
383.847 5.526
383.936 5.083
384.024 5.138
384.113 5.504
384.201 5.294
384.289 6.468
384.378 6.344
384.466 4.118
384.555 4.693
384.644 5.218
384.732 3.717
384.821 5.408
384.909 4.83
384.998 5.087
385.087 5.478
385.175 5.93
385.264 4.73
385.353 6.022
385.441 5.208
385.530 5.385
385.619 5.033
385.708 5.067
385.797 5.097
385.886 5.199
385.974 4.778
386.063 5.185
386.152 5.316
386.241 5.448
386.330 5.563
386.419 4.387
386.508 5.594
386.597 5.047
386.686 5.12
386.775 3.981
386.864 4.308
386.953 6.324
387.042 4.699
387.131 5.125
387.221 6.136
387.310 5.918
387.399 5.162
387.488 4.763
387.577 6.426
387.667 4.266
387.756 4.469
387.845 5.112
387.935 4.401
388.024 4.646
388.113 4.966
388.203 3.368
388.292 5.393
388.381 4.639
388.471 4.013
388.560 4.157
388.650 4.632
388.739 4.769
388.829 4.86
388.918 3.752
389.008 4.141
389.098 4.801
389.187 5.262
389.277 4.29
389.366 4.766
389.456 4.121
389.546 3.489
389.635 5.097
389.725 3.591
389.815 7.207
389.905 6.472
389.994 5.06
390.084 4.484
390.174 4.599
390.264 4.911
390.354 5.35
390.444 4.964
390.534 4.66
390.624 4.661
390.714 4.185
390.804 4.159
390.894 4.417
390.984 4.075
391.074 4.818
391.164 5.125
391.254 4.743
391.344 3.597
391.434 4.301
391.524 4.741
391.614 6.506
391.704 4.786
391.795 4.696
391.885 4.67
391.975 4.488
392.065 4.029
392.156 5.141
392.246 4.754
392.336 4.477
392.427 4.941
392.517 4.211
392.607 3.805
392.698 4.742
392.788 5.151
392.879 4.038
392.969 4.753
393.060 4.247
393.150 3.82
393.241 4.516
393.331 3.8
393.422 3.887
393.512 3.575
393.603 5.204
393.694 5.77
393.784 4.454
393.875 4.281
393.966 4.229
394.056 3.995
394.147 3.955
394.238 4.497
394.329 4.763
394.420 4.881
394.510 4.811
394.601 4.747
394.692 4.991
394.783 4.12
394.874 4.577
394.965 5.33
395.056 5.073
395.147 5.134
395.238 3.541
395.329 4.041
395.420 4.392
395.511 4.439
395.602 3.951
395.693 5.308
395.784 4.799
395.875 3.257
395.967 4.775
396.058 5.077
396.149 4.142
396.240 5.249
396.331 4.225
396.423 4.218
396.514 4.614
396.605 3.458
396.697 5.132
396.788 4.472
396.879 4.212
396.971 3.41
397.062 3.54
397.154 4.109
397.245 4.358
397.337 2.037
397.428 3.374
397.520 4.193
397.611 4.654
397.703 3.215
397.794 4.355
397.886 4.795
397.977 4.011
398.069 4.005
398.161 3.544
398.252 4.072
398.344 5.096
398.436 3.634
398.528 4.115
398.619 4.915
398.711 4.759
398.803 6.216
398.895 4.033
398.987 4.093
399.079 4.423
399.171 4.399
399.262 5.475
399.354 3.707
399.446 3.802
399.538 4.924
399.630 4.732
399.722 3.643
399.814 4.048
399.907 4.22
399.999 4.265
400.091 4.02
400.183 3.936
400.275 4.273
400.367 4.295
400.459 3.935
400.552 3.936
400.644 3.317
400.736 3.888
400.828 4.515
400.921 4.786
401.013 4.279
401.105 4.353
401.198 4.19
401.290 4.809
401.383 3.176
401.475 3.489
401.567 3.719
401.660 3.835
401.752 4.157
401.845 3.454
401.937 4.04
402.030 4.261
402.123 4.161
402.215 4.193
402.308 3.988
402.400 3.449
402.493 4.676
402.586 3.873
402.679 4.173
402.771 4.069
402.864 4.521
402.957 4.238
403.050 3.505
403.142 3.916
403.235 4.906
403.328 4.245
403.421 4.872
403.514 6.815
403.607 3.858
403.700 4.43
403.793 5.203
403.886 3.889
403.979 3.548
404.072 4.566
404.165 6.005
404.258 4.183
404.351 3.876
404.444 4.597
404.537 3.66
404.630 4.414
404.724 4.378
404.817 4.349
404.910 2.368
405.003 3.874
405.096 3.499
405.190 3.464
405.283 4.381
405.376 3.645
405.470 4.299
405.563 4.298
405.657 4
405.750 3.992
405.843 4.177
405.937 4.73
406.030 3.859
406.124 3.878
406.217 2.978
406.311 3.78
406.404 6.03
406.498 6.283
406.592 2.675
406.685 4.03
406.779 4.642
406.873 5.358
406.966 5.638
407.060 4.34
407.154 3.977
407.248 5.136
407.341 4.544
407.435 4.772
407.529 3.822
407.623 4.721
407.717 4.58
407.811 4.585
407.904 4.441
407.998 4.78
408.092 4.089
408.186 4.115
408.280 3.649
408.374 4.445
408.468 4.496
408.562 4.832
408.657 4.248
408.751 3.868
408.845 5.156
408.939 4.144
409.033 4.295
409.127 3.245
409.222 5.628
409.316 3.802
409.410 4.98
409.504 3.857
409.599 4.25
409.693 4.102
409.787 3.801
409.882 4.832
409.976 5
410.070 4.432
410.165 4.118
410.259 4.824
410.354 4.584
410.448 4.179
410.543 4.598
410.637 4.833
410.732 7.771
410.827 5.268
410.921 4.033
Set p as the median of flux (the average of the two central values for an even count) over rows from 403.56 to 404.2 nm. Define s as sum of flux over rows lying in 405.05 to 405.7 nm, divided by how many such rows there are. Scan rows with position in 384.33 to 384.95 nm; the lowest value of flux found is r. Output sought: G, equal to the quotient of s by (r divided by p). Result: 4.7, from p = 4.4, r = 3.717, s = 3.94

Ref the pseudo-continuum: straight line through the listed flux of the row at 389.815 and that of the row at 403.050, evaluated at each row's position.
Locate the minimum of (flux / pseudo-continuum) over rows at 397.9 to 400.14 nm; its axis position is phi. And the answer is 398.161 nm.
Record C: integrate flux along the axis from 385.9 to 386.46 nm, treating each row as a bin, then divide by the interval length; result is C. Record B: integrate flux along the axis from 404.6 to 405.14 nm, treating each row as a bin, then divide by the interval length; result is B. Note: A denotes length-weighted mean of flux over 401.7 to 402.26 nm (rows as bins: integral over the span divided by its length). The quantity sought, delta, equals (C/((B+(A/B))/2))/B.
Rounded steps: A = 4.04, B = 3.8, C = 5.1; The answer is 0.56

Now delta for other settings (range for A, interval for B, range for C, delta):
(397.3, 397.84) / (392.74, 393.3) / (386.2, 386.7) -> 0.45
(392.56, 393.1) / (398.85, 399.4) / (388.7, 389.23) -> 0.39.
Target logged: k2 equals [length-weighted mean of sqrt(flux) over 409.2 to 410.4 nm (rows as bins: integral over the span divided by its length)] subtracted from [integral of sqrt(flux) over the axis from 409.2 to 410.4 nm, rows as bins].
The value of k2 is 0.42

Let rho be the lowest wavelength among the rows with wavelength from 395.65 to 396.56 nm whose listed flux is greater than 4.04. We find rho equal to 395.693 nm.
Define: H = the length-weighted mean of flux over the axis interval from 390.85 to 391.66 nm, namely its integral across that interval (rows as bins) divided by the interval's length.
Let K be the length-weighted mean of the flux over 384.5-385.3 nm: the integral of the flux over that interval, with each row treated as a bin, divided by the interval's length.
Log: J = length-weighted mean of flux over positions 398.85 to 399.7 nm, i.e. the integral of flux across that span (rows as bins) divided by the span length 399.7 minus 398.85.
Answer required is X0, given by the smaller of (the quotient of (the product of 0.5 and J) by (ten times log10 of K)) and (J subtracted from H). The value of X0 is 0.31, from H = 4.7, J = 4.38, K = 5.0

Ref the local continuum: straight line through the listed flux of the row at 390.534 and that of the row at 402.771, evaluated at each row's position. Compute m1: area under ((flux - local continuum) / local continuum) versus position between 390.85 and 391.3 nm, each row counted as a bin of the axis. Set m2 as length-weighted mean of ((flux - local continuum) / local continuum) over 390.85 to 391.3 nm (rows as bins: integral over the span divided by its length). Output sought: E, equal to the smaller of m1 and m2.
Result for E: 0.000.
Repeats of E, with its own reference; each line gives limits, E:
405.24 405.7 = 0.022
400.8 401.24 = 0.028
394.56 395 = 0.028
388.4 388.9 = -0.062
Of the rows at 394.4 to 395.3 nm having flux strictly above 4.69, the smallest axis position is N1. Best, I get 394.420 nm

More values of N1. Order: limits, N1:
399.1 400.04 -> 399.262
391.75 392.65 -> 391.795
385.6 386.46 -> 385.619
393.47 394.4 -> 393.603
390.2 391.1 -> 390.264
